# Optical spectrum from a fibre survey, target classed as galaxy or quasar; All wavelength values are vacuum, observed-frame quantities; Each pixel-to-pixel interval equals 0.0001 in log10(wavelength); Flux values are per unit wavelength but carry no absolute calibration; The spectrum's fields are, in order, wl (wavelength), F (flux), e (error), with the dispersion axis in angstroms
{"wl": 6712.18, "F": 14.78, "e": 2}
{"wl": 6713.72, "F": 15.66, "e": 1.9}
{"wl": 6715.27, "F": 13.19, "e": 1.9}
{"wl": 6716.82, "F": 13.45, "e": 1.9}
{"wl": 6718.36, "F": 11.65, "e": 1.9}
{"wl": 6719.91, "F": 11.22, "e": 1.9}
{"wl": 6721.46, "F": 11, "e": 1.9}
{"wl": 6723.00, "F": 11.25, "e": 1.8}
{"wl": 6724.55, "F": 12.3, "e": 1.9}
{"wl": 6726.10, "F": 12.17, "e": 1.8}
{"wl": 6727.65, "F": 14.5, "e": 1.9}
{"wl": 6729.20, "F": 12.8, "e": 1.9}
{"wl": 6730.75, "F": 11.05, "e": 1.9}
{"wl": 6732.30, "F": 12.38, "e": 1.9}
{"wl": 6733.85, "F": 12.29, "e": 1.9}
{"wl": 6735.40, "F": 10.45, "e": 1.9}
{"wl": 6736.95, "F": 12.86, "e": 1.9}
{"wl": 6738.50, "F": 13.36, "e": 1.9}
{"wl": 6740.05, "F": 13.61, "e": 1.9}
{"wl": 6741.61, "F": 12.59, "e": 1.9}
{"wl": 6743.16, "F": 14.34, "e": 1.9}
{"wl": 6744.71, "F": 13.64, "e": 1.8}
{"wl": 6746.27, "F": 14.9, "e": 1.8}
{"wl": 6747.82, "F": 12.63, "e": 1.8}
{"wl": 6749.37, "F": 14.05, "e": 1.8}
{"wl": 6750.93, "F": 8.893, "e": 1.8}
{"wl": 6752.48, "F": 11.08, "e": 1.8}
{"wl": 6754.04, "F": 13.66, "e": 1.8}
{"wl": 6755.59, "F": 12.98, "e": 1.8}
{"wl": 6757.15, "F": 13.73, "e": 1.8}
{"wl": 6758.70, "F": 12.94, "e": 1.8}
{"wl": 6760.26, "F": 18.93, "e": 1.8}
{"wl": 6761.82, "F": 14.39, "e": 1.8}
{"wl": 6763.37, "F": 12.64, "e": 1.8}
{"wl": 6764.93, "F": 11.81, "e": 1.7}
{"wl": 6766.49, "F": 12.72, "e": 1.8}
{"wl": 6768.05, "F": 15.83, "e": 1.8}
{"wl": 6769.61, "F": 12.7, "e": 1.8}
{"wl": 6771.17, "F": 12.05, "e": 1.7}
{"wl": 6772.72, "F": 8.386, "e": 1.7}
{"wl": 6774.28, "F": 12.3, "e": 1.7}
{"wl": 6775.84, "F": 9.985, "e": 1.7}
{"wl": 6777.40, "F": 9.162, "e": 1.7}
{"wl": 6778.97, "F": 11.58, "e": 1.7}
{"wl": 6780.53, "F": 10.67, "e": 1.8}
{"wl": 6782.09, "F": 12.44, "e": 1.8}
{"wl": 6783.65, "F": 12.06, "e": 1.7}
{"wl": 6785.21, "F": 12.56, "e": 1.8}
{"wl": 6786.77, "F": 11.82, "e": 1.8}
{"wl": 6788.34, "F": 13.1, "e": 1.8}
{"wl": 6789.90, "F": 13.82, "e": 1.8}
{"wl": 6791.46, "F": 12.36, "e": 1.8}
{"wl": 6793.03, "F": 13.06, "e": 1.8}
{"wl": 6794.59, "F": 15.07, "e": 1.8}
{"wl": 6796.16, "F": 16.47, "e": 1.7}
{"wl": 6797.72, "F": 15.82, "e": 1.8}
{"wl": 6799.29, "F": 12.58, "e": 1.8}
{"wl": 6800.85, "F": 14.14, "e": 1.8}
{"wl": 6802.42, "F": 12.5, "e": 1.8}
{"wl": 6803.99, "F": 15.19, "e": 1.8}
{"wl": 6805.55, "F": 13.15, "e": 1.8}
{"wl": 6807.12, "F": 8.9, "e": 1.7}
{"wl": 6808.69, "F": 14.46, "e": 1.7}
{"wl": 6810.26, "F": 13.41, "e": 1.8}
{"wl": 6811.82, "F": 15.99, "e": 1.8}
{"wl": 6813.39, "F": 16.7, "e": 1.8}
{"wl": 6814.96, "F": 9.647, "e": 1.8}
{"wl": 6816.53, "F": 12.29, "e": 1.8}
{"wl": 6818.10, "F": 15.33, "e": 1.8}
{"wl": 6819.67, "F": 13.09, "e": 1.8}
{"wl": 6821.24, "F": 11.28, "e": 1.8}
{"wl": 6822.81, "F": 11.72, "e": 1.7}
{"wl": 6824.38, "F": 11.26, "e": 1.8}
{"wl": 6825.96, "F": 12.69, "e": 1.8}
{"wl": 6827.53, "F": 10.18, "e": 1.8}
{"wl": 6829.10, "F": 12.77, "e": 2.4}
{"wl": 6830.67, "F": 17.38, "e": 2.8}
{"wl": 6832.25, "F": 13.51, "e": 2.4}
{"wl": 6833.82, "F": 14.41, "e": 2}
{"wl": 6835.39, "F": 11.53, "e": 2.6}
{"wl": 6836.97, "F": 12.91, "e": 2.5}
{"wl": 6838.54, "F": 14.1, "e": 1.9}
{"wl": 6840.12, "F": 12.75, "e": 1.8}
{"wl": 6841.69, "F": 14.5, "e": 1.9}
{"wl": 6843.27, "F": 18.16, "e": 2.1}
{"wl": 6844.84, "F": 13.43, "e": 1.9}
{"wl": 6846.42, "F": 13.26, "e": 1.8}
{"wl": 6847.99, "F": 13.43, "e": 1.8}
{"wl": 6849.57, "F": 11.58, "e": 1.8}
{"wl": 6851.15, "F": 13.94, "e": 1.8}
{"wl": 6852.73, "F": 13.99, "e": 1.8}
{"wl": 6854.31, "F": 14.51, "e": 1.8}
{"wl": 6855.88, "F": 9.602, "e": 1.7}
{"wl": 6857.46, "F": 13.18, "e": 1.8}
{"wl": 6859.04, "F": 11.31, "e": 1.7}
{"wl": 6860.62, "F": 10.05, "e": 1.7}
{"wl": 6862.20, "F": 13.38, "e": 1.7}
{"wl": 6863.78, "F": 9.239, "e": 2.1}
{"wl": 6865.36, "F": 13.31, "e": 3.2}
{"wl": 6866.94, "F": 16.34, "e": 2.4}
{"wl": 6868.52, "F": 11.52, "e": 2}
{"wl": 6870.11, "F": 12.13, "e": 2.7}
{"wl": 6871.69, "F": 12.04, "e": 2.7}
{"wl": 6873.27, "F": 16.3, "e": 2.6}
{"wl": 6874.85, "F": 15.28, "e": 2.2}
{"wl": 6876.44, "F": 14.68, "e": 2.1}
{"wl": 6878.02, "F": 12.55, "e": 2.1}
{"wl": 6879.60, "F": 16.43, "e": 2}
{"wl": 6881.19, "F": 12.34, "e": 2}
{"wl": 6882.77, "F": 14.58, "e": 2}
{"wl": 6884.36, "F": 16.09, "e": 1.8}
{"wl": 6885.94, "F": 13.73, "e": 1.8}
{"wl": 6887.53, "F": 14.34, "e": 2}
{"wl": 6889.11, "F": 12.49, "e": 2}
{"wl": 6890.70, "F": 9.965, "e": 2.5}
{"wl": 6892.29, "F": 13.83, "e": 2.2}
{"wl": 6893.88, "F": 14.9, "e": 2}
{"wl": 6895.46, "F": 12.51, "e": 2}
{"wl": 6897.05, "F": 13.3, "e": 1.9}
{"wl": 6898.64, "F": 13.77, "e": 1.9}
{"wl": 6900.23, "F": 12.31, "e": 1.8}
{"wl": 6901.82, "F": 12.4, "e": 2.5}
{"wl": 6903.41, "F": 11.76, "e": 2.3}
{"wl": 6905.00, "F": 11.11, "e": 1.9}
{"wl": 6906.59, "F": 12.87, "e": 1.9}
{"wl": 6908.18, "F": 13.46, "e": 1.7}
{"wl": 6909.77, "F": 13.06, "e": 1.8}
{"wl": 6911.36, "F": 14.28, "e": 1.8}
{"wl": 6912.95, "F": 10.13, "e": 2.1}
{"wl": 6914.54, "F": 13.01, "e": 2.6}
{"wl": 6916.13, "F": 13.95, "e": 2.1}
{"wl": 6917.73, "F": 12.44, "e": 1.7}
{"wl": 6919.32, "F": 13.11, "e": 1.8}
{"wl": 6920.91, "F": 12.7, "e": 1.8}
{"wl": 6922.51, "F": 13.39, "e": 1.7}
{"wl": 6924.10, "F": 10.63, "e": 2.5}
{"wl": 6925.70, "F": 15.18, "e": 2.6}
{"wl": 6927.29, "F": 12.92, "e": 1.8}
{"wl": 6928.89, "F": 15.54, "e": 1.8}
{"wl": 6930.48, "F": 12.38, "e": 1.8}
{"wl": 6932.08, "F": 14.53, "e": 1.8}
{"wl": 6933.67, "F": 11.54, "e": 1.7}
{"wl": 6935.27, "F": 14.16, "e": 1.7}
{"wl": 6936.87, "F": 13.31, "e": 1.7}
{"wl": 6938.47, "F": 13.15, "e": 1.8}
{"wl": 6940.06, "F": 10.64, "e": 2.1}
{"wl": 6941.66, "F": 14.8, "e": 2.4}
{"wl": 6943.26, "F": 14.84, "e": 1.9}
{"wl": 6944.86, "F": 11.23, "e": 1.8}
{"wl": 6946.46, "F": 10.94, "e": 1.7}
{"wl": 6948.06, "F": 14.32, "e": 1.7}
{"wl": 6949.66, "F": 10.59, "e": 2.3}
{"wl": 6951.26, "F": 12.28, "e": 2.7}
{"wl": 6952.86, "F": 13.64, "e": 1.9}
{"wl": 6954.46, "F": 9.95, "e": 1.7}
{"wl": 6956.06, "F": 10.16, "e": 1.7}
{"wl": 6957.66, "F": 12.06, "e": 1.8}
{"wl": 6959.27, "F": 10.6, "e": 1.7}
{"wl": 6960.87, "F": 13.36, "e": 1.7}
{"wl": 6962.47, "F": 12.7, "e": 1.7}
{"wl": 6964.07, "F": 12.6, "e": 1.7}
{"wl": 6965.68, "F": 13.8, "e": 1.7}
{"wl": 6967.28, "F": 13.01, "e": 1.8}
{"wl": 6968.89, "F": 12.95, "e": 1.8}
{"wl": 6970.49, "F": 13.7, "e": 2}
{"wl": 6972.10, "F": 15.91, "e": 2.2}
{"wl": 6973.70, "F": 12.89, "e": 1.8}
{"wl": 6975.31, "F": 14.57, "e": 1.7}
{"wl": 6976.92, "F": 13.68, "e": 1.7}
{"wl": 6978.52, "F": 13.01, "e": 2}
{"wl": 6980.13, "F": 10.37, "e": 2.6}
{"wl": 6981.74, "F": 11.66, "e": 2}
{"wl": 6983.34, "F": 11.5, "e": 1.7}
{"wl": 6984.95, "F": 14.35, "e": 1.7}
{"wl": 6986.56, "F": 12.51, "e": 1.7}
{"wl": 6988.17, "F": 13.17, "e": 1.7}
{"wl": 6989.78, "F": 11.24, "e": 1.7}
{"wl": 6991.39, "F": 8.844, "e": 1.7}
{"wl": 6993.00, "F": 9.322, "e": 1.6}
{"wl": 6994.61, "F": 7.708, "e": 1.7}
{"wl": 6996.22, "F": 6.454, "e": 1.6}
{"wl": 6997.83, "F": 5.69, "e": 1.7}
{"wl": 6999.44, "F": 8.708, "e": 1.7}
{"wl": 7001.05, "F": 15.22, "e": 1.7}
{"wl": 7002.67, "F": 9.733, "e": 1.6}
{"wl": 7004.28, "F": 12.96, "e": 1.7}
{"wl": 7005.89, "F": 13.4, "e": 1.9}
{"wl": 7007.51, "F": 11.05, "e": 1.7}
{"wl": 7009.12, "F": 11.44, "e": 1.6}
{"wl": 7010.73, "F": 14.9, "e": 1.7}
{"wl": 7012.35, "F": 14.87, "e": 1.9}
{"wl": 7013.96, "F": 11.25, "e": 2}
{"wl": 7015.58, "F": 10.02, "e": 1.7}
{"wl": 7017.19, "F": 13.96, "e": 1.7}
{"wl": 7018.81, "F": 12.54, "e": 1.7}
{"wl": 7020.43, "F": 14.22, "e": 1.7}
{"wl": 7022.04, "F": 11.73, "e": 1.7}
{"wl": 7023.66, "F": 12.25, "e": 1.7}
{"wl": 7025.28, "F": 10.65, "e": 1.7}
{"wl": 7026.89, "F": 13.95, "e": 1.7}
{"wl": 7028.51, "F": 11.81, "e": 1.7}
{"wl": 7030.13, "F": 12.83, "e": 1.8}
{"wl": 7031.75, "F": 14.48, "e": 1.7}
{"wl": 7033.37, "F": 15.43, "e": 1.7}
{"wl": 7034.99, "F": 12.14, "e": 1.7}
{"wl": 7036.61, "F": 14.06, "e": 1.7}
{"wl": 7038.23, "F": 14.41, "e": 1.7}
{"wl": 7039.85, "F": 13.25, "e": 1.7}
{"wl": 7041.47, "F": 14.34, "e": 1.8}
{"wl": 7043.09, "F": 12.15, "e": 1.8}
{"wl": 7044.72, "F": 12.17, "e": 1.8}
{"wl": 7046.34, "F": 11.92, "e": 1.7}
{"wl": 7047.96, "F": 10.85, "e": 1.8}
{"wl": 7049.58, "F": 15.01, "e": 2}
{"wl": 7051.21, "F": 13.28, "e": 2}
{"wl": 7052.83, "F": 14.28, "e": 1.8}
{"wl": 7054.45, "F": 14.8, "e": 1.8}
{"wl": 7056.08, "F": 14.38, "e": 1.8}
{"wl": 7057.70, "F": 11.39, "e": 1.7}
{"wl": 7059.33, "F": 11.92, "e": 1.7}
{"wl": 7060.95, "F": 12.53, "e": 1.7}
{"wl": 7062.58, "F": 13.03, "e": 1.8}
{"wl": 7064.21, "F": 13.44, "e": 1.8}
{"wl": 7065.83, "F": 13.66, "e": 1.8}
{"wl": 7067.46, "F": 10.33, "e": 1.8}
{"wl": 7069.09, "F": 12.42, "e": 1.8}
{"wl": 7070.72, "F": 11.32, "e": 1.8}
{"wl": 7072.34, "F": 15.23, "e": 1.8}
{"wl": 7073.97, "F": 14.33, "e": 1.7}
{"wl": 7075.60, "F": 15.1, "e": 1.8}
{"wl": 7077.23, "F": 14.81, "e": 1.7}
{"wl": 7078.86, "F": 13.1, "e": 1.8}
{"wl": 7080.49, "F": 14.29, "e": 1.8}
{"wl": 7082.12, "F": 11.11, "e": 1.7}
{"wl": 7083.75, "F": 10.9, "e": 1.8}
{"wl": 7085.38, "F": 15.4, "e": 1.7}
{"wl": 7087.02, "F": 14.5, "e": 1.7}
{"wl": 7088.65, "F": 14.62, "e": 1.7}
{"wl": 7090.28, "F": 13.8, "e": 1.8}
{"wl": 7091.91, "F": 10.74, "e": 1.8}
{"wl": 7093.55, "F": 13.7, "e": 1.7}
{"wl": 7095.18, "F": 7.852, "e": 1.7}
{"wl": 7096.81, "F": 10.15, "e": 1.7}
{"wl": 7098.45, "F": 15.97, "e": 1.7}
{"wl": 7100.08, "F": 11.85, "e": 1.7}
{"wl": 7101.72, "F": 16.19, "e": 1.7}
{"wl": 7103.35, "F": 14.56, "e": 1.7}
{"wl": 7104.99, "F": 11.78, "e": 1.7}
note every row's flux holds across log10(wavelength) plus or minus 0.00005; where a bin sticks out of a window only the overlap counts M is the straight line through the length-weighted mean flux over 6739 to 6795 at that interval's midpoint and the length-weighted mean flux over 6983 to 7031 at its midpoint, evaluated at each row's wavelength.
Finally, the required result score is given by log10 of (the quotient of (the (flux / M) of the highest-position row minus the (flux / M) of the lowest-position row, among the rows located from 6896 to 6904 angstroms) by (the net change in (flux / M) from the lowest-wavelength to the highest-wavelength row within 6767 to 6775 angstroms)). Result -0.3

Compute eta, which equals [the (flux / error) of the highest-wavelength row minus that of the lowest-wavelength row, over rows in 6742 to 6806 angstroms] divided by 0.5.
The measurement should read 0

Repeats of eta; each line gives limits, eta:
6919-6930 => 3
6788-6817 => -1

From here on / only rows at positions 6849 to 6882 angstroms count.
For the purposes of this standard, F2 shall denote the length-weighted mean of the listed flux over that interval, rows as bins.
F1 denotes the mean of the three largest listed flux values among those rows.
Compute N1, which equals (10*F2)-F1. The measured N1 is 114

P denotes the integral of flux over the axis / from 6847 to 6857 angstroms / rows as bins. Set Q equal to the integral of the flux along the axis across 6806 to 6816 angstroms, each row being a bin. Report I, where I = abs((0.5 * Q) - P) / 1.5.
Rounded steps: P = 129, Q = 132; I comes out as 42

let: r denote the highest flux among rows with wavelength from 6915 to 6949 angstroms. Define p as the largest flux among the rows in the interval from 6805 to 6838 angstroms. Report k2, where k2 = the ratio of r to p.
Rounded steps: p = 17.38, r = 15.54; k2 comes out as 0.89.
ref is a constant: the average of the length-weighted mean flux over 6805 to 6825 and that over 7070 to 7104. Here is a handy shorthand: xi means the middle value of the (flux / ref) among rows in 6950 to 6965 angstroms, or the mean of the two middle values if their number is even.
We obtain 0.94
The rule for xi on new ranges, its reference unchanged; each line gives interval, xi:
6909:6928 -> 1.00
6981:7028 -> 0.89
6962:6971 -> 0.99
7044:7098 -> 1.01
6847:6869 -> 1.01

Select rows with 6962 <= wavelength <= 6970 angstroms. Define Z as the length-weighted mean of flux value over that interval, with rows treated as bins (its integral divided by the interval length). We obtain 13.1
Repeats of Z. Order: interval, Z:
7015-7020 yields 12.4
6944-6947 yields 11.2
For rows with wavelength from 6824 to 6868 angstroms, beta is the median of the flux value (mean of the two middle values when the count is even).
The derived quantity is 13.3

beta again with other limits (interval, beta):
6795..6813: 14.1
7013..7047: 12.5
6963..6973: 13.4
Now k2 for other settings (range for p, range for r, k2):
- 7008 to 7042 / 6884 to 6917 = 1.04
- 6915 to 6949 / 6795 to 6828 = 1.07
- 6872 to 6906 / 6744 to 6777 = 1.15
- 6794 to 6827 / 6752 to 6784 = 1.13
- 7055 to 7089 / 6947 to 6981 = 1.03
